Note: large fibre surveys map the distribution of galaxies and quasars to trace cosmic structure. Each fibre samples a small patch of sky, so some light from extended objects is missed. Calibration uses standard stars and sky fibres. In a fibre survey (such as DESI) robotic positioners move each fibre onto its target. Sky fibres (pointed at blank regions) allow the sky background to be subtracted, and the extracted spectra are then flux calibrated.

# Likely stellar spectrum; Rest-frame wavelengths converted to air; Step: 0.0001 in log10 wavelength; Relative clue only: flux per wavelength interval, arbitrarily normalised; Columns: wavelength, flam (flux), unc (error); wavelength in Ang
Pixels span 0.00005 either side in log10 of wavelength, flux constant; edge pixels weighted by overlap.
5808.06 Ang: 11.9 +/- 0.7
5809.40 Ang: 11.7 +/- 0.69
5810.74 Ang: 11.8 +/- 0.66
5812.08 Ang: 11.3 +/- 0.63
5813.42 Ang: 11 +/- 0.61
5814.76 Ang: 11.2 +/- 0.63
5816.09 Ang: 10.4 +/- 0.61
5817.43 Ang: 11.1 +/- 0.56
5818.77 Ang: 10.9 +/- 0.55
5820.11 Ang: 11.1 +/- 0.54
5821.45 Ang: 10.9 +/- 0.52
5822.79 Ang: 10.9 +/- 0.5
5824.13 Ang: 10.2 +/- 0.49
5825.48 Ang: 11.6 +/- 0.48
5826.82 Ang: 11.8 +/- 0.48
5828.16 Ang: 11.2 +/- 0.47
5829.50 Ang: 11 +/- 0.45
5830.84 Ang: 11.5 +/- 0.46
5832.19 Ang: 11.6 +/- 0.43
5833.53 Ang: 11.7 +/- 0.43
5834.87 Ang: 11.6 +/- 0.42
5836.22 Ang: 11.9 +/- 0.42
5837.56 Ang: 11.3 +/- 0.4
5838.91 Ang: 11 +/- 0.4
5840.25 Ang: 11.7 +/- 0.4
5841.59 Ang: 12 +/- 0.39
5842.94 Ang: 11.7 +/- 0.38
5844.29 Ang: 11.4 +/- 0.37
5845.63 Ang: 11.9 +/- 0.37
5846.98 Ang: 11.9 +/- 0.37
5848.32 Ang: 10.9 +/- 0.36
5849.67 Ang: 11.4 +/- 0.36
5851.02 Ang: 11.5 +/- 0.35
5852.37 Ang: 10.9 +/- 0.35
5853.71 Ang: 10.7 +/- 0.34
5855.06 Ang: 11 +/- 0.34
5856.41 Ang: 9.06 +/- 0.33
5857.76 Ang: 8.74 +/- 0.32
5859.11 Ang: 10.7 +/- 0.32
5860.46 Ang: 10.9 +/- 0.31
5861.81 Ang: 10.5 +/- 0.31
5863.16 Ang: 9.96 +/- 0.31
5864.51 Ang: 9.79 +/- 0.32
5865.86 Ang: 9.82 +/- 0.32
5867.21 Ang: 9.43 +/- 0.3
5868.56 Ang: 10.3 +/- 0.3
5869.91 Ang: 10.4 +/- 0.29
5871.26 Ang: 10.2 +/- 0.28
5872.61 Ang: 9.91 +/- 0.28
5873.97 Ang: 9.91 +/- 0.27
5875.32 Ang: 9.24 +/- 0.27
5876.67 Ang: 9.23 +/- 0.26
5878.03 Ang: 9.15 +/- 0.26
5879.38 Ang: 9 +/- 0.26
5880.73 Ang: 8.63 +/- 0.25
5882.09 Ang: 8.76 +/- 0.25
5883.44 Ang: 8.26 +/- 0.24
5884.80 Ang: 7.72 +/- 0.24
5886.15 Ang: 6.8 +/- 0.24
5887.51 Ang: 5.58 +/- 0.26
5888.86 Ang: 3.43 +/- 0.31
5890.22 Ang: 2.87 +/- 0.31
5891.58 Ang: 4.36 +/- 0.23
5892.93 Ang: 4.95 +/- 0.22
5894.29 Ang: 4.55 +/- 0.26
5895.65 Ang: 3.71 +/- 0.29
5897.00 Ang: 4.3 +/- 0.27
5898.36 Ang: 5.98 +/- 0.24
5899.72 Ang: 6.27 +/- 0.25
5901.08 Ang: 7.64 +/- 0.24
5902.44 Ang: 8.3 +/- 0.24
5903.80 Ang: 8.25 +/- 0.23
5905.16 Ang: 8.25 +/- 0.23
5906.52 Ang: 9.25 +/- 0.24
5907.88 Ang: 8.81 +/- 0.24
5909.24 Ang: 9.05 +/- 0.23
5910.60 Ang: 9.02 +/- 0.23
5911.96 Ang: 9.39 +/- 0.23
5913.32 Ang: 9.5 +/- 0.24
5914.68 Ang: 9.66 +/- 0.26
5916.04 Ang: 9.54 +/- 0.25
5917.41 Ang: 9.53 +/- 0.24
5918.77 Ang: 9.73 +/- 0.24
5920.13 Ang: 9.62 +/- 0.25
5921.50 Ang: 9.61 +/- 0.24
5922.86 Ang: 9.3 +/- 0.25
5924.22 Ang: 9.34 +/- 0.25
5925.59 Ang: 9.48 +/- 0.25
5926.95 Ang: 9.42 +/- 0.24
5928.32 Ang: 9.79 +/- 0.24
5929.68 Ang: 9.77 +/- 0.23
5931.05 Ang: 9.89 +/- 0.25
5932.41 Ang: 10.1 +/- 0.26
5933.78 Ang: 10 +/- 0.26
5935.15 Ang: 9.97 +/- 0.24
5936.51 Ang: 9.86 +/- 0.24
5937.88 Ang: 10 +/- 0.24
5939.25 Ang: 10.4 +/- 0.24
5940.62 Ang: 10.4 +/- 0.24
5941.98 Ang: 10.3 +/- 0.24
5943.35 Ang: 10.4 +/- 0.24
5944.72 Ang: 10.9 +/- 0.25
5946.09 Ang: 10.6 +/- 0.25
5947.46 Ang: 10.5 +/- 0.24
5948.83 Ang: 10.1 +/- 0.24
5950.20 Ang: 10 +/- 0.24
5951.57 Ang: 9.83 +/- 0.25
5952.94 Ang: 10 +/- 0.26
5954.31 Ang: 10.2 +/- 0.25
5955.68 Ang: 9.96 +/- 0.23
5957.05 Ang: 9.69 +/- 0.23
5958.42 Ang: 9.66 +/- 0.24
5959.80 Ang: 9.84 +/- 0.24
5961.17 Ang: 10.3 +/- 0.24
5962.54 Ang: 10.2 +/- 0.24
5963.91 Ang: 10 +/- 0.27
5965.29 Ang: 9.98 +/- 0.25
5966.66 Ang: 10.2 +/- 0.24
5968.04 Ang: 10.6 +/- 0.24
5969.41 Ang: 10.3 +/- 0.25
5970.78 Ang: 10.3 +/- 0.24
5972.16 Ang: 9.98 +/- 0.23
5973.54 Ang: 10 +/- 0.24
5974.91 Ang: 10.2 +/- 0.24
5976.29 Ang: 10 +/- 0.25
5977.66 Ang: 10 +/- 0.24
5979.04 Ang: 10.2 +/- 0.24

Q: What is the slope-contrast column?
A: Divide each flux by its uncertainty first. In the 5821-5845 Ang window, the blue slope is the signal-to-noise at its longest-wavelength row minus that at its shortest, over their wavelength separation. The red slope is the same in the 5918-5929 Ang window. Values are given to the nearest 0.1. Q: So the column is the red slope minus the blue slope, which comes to -0.4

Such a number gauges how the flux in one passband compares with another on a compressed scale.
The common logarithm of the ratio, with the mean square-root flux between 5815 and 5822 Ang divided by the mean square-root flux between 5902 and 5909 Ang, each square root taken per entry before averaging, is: 0.052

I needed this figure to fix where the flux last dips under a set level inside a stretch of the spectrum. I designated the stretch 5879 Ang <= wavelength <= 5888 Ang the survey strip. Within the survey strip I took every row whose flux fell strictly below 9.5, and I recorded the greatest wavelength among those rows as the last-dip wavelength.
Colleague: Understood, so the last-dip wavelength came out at 5887.51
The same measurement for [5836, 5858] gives 5857.76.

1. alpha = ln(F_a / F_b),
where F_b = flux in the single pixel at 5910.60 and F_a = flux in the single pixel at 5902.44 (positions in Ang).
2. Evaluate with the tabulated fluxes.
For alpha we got -0.1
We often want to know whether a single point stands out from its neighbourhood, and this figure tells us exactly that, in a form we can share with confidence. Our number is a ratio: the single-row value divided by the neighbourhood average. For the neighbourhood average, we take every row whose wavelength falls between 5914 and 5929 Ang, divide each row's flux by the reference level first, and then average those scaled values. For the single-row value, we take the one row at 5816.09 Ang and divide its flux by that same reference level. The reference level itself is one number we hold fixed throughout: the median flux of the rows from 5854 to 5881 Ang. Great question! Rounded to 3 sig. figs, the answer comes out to 1.09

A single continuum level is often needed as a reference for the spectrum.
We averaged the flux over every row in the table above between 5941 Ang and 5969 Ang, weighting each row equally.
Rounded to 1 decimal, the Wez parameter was 10.2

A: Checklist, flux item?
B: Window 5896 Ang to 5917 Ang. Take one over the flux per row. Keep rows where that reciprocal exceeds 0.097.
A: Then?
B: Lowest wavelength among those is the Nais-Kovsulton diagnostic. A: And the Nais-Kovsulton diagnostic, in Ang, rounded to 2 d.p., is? 5897.00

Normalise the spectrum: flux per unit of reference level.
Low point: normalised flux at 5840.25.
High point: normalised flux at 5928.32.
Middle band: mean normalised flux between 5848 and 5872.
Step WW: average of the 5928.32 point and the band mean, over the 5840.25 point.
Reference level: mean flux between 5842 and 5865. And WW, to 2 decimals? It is 0.86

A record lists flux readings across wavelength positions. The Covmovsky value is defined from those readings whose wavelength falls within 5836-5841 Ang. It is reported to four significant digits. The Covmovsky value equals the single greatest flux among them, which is 11.90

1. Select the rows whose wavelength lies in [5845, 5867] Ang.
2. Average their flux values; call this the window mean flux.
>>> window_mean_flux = 10.6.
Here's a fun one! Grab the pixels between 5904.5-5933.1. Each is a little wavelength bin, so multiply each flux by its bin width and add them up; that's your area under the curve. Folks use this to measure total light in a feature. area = 270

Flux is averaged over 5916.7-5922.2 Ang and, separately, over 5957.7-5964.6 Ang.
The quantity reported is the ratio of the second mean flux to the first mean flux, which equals 1.04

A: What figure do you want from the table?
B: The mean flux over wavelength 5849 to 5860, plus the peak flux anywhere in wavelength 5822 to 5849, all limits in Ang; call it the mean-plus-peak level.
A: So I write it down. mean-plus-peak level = 22.5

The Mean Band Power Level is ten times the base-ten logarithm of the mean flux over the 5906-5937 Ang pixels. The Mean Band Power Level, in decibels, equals 9.8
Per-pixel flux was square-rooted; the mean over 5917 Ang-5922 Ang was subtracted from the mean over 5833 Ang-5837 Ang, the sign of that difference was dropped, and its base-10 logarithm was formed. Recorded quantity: -0.49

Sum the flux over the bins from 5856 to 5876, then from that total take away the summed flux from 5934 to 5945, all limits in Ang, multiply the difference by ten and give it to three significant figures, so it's 666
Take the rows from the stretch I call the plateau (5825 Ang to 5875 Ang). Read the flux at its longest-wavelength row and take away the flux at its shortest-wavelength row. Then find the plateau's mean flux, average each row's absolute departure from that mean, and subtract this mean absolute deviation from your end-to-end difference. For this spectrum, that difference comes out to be -2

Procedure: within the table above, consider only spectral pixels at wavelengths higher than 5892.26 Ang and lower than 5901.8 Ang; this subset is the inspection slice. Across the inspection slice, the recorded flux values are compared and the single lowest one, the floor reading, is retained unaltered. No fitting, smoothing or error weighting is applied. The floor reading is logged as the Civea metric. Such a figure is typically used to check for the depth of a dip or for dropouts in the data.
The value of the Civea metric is 3.71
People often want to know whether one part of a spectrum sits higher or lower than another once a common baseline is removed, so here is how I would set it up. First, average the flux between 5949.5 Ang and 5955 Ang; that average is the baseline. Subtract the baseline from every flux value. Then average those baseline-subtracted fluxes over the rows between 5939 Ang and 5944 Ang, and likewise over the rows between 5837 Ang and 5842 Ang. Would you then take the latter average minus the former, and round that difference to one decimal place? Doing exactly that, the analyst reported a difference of 1.1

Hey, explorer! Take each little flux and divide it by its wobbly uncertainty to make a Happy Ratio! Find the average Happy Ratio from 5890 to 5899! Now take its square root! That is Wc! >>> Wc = 4.2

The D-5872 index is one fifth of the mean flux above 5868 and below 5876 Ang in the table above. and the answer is 2.00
